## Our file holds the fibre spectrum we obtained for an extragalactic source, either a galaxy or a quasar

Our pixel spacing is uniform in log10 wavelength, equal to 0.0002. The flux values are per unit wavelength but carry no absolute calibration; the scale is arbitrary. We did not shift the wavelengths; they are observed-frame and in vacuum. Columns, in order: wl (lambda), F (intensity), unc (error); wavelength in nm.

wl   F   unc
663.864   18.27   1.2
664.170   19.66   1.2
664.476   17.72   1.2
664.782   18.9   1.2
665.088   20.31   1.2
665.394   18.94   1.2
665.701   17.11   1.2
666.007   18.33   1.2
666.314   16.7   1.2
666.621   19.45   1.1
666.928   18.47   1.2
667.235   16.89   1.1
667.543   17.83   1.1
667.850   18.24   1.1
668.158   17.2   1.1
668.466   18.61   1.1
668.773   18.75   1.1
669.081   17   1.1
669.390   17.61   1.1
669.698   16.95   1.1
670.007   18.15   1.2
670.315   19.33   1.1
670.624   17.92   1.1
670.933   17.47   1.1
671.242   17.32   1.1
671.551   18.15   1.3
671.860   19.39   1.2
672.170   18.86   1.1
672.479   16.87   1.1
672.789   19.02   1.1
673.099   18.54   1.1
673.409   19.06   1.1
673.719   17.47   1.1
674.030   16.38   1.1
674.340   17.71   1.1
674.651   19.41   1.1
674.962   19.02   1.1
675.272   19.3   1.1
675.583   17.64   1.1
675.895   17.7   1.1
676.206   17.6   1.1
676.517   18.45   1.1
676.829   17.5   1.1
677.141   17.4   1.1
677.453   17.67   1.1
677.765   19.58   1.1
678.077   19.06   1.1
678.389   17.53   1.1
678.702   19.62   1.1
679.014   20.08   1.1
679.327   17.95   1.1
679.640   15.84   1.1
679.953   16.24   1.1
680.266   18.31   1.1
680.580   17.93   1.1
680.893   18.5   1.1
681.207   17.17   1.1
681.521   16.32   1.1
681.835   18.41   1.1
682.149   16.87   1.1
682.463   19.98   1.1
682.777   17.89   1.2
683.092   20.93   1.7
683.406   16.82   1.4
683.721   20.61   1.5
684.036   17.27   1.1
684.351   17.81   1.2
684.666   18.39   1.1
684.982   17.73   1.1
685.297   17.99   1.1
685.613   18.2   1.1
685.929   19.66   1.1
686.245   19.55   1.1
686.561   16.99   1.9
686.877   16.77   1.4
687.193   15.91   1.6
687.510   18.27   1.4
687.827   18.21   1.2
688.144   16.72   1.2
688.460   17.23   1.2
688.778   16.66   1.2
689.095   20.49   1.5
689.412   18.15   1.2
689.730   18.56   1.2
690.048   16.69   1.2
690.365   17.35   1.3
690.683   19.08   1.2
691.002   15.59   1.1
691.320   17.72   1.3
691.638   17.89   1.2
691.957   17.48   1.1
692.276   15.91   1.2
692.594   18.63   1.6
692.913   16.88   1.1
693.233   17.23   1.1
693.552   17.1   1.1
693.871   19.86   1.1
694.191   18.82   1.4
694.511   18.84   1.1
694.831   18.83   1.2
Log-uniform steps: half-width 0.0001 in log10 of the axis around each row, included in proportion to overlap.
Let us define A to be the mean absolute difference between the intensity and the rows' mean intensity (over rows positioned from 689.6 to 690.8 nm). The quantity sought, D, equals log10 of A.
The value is -0.05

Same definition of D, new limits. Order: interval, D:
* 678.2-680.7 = 0.02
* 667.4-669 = -0.31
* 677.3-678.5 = -0.07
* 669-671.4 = -0.25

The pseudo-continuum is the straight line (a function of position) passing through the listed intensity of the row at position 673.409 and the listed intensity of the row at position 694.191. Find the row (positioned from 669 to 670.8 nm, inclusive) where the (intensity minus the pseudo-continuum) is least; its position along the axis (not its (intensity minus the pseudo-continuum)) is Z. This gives 669.698 nm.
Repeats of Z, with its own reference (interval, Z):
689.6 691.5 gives 691.002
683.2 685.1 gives 683.406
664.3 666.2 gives 665.701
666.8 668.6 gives 667.235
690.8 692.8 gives 691.002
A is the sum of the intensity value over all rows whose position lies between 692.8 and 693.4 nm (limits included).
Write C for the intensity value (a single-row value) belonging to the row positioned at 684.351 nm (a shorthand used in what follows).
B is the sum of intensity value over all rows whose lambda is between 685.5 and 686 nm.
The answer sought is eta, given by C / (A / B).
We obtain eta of 19.8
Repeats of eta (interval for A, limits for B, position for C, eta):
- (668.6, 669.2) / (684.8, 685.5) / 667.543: 17.8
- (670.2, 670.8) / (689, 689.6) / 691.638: 18.6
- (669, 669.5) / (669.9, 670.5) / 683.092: 22.7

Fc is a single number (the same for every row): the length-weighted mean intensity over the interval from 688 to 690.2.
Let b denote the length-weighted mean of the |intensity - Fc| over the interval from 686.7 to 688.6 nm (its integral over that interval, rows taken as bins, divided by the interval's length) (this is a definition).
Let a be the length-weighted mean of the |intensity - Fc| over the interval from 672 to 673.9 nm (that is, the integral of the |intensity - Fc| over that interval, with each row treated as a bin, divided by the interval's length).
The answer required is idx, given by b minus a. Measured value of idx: -0.03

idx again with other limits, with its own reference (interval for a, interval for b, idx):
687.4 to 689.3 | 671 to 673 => -0.15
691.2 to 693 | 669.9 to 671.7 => -0.16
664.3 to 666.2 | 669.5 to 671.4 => -0.42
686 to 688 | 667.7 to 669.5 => -0.45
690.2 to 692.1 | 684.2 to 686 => -0.28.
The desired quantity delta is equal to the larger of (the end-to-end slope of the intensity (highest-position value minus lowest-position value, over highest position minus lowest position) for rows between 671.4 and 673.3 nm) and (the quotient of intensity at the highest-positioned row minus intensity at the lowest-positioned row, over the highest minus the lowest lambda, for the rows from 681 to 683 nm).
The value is 0.46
